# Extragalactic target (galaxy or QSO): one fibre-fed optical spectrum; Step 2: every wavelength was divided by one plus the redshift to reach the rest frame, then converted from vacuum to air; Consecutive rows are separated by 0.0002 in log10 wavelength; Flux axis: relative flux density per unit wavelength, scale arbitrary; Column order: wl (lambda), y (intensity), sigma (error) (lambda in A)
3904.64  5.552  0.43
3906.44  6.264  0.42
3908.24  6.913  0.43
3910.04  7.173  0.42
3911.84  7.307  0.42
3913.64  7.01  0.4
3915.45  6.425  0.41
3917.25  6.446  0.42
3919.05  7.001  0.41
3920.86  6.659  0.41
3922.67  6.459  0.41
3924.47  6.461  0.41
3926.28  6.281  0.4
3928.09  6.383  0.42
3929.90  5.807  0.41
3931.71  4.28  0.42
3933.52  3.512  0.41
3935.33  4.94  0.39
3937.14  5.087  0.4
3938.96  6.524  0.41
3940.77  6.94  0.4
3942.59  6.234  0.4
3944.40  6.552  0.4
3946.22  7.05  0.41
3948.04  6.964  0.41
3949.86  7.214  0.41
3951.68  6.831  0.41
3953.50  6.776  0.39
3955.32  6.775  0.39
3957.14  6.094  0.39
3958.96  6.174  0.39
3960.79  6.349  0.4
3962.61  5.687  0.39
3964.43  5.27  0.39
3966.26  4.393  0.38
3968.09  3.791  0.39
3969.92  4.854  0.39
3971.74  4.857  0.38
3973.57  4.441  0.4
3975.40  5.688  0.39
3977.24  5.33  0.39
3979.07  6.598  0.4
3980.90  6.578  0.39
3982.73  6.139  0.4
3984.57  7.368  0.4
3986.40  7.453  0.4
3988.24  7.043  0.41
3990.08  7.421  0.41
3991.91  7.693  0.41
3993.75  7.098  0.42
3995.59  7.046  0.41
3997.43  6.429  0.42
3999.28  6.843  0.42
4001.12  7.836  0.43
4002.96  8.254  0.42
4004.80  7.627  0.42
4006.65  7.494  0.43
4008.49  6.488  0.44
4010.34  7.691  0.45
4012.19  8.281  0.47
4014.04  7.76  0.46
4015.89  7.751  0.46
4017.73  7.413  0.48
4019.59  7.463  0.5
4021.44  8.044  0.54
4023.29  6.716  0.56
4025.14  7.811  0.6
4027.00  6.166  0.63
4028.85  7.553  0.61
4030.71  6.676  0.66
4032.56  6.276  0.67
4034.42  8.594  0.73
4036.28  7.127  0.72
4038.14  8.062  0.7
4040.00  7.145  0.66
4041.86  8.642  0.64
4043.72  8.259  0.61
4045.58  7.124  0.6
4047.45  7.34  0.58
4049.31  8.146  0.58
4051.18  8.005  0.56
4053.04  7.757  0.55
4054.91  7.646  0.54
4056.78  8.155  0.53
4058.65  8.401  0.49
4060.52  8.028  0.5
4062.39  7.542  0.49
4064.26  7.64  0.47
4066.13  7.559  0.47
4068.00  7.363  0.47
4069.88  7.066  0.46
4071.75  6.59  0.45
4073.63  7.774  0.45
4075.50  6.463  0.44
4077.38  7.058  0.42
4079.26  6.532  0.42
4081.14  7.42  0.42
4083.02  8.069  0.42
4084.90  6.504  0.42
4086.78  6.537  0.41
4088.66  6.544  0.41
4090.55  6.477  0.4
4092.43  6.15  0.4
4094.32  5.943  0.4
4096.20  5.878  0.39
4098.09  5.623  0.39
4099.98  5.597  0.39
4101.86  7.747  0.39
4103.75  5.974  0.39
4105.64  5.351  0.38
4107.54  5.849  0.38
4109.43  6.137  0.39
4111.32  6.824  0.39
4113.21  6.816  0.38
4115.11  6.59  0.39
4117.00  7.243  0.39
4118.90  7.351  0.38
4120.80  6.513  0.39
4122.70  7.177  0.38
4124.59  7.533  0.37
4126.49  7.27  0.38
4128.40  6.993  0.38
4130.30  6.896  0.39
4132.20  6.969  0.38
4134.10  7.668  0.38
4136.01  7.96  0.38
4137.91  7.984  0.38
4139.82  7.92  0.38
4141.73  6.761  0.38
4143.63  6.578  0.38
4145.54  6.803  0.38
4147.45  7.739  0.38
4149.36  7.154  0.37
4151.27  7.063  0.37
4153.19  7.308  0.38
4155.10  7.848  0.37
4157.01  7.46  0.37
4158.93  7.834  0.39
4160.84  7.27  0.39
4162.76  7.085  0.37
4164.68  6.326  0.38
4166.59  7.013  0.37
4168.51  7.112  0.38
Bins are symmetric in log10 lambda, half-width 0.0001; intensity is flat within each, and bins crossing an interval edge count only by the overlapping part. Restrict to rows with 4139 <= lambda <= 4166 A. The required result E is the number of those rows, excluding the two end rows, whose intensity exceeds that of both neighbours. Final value 3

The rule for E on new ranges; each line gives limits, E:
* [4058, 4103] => 5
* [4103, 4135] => 3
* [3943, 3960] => 2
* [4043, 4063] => 2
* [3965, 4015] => 7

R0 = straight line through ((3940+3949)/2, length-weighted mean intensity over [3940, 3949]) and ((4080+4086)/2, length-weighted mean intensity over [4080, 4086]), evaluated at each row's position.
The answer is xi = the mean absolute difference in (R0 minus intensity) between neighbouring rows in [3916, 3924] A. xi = 0.37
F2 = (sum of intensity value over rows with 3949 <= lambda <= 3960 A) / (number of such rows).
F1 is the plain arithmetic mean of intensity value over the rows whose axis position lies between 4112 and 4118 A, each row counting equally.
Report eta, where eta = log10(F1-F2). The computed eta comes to -0.6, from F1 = 6.88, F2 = 6.64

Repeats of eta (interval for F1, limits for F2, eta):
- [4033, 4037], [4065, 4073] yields -0.1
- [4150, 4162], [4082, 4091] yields -0.2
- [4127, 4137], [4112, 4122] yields -0.4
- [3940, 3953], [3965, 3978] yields 0.3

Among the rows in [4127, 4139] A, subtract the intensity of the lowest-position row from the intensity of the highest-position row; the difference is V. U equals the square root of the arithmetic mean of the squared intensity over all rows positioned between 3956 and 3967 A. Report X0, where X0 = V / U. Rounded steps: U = 5.7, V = 1.0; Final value 0.17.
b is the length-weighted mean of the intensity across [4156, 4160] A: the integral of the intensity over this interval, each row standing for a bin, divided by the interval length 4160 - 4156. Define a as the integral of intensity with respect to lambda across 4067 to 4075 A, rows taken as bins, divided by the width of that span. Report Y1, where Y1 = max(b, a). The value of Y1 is 7.6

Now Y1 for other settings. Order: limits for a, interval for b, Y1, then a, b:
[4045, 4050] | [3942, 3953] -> 7.5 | 7.5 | 6.8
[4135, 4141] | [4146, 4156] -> 7.9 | 7.9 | 7.4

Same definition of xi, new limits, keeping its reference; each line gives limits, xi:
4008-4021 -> 0.45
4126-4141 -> 0.22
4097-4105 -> 1.32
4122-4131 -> 0.25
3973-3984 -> 0.67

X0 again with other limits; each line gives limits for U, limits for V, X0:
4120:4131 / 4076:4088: -0.07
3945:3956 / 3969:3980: 0.25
